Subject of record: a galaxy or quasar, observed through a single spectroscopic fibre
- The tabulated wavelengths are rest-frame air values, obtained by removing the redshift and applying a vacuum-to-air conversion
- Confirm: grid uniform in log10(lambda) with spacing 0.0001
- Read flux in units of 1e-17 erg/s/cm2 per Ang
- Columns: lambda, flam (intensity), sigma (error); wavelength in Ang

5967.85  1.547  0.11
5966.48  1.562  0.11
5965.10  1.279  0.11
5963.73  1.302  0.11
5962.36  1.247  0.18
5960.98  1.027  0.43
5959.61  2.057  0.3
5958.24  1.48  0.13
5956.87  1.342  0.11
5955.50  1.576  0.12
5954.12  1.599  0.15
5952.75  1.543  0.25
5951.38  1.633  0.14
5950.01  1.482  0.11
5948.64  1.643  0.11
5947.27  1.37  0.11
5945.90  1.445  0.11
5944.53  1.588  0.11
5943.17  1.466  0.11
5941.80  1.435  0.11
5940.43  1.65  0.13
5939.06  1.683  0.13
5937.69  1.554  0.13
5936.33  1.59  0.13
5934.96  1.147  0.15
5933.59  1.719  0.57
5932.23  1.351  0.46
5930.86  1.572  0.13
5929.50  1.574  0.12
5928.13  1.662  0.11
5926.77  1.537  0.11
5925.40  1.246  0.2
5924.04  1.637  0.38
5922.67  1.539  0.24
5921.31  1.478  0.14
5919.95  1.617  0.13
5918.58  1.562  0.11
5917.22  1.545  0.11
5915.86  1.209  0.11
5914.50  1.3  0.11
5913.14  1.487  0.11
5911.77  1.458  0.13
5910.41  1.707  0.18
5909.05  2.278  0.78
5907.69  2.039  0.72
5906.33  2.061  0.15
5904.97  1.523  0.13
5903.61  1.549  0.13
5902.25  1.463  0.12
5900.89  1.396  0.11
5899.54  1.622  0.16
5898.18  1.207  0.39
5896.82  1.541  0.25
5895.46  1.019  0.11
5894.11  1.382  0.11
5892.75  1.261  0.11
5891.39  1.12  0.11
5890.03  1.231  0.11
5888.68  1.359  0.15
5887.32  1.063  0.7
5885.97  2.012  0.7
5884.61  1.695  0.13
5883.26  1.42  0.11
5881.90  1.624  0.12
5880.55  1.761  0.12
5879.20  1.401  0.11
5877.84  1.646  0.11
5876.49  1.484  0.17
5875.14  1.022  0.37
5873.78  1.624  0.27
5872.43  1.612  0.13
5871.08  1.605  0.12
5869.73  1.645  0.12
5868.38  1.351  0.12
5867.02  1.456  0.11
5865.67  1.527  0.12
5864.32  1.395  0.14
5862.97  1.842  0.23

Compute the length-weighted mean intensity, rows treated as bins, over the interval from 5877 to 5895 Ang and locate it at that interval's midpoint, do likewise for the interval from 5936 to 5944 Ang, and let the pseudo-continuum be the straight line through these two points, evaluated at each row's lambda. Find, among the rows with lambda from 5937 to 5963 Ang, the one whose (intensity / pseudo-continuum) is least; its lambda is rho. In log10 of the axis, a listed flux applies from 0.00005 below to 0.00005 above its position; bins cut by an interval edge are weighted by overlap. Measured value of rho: 5960.98 Ang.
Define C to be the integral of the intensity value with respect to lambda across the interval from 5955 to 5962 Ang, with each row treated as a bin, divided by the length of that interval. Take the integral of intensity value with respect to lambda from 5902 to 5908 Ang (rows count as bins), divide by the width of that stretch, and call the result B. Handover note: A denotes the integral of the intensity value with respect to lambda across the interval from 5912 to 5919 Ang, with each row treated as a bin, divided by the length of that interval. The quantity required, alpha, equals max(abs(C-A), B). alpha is 1.73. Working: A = 1.42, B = 1.73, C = 1.48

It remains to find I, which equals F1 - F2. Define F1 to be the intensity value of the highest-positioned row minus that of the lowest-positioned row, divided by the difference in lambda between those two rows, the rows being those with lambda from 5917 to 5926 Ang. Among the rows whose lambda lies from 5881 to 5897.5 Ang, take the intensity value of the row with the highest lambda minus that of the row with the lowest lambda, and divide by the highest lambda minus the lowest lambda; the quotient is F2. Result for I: -0.031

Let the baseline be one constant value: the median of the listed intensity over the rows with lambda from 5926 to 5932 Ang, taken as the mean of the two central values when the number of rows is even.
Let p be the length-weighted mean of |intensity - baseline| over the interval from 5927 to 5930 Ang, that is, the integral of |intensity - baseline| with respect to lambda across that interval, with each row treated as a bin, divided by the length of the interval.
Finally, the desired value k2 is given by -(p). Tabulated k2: -0.046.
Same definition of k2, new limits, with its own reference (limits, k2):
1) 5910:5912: -0.125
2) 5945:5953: -0.098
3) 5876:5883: -0.118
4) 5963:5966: -0.264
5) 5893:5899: -0.282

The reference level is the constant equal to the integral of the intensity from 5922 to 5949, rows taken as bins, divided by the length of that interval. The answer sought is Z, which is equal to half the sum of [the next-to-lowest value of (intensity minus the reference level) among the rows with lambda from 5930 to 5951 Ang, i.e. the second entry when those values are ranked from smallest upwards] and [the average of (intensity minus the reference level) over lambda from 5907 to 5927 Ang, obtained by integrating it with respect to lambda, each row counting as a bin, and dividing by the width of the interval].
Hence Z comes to -0.05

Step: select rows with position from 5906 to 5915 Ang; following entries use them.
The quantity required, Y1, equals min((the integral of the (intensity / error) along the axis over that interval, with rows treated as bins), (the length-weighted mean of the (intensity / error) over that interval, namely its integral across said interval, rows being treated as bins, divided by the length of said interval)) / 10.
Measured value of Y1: 0.91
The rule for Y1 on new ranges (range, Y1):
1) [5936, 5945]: 1.30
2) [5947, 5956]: 1.17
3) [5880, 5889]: 0.96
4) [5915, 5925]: 1.03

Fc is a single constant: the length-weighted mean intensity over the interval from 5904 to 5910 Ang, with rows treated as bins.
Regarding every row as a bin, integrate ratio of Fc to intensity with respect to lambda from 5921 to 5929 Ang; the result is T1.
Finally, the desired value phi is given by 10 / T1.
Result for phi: 0.97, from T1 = 10.3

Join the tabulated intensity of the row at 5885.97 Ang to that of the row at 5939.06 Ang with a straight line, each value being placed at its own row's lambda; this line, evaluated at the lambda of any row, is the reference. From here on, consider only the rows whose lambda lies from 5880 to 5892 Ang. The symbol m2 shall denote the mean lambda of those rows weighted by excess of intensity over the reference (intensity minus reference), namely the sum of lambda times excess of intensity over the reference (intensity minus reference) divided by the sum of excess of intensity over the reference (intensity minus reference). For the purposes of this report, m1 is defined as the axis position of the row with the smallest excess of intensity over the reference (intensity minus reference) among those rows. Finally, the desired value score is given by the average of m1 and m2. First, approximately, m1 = 5887.32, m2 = 5887.1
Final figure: 5887.2 Ang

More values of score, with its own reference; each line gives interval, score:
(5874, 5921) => 5884.2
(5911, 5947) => 5920.4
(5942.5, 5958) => 5948.0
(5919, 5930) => 5924.9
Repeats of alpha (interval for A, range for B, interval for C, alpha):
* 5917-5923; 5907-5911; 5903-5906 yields 2.02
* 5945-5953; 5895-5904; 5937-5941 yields 1.40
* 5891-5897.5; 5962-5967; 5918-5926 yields 1.35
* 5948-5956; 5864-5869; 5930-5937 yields 1.43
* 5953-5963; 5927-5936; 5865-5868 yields 1.51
